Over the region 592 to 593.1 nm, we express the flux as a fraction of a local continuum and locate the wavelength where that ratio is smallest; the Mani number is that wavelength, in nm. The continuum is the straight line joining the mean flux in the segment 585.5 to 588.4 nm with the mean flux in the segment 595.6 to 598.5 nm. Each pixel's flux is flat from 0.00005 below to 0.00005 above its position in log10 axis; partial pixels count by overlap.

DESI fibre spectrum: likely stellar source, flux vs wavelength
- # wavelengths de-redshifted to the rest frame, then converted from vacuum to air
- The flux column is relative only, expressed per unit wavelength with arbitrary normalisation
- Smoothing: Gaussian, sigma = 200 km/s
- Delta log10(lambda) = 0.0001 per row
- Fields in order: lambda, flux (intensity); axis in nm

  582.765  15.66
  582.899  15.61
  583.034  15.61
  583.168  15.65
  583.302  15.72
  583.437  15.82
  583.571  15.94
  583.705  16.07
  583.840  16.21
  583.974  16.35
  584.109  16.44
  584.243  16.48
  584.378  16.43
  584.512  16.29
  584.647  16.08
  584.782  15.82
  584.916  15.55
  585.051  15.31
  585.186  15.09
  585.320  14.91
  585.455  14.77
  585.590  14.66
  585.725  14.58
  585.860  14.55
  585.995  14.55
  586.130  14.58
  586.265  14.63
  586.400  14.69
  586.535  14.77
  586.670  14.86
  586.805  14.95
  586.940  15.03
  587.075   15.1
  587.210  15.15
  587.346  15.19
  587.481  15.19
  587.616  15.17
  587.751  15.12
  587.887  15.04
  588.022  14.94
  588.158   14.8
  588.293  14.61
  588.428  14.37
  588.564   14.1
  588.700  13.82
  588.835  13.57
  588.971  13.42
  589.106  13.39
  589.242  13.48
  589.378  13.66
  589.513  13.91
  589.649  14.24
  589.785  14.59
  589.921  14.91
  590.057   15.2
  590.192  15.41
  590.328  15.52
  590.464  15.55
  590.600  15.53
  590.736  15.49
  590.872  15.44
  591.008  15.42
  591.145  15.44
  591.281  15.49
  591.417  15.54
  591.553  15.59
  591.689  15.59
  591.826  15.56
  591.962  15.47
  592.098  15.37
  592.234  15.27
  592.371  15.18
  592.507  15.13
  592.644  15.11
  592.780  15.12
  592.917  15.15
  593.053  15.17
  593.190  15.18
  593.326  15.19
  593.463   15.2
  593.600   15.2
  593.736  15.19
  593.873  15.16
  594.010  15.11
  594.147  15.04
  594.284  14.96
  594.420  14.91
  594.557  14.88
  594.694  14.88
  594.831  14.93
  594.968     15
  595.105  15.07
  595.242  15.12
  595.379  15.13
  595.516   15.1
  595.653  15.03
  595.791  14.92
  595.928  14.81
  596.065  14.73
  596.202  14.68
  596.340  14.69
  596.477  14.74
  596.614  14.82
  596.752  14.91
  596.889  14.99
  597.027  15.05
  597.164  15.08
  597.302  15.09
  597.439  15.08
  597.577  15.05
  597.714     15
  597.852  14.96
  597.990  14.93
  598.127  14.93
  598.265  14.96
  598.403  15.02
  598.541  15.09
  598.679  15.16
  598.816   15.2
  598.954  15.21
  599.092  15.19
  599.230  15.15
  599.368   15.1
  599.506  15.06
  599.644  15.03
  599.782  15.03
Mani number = 592.644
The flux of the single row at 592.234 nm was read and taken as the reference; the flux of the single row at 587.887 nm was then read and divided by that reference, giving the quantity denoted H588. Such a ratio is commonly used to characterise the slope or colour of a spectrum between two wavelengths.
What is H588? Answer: 0.98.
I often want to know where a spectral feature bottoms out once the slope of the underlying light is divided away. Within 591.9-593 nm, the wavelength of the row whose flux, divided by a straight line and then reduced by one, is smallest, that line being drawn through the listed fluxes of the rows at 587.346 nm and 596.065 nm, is 592.644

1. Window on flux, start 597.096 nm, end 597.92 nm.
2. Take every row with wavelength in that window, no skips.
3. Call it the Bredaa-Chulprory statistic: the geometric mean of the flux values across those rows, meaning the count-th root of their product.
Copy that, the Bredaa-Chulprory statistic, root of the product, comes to 15.0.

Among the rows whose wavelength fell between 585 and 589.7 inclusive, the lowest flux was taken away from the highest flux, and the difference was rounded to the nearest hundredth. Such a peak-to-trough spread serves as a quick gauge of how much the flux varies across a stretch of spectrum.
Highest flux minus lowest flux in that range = 1.92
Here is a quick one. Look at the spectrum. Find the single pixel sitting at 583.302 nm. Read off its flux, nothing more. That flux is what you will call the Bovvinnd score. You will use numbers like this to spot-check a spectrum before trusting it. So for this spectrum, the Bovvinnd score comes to 15.72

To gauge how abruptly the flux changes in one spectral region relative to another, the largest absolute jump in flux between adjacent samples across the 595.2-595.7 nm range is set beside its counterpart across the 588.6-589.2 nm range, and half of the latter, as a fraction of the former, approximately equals 1.79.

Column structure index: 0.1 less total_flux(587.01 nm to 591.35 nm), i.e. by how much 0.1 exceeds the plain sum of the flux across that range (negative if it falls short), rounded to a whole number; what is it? -472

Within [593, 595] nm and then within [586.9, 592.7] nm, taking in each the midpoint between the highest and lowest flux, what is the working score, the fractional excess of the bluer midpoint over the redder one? -0.037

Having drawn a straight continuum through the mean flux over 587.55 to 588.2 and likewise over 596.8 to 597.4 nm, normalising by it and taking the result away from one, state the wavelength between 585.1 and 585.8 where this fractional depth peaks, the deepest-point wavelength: 585.725 nm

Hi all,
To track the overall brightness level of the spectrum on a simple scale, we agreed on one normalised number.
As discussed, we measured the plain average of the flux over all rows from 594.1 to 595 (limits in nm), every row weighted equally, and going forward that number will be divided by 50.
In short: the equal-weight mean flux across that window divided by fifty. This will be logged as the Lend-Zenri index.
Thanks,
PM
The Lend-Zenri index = 0.299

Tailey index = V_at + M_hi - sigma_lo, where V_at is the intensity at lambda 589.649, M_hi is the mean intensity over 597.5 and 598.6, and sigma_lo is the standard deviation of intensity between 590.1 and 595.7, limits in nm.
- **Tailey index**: 29.0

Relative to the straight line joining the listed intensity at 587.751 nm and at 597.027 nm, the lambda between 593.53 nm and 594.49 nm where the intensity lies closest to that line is 594.147 nm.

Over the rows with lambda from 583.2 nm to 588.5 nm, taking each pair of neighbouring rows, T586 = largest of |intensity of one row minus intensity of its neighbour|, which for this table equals 0.27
